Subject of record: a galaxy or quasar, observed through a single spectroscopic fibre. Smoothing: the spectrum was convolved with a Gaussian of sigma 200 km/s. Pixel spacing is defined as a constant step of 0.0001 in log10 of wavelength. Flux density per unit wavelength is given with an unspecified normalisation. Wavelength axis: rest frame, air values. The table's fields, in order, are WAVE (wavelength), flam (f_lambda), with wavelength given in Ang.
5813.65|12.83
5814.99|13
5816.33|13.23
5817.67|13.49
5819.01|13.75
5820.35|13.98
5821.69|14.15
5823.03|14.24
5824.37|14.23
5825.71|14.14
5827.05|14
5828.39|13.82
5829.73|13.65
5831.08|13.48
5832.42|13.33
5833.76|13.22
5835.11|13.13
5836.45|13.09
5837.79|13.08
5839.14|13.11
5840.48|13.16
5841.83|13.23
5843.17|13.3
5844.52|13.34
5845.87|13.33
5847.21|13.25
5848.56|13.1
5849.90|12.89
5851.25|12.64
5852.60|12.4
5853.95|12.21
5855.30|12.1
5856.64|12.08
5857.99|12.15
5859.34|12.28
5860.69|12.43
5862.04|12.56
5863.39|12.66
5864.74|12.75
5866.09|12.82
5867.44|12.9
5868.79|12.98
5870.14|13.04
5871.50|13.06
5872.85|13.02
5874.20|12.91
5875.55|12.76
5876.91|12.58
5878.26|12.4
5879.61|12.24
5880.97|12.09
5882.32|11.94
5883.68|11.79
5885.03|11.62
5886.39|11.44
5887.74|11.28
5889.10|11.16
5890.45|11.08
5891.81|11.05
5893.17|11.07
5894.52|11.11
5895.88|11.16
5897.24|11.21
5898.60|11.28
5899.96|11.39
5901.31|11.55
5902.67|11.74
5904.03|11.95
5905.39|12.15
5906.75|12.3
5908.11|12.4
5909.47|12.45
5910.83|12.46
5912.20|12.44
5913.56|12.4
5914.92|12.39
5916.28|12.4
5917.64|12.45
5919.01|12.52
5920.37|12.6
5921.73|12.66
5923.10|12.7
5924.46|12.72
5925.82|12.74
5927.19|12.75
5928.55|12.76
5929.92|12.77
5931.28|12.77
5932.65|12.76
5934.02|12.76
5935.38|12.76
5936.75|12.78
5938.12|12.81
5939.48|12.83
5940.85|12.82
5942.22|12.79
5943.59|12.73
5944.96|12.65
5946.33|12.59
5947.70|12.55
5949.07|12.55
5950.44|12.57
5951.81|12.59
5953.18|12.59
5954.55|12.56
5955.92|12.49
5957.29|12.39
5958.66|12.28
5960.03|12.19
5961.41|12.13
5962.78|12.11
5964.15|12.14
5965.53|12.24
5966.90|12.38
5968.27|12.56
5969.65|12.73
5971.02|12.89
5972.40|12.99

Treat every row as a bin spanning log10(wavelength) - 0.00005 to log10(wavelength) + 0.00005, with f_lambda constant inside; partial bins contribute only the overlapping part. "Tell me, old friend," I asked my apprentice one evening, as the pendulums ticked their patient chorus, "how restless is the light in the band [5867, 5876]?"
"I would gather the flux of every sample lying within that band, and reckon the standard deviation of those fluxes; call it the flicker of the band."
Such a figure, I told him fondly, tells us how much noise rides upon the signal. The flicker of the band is 0.10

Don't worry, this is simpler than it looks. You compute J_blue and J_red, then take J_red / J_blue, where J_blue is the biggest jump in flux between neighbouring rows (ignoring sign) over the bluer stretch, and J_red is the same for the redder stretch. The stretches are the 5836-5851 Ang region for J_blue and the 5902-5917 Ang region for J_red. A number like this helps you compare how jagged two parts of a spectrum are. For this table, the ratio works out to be 1.0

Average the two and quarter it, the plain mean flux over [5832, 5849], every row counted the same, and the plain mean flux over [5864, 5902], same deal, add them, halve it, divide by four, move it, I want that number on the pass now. 3.15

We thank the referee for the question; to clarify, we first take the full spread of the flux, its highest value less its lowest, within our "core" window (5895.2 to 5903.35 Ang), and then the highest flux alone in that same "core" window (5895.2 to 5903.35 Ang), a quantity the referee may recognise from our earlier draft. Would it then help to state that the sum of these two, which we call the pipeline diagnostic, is 12.3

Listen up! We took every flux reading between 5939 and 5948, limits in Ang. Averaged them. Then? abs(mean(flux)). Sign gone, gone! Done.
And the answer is 12.7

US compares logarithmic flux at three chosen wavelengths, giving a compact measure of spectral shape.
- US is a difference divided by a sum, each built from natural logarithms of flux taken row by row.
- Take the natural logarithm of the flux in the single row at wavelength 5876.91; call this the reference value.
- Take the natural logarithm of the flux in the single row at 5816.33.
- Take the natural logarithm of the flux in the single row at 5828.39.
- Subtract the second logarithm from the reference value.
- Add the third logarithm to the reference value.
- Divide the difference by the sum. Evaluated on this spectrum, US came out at -0.010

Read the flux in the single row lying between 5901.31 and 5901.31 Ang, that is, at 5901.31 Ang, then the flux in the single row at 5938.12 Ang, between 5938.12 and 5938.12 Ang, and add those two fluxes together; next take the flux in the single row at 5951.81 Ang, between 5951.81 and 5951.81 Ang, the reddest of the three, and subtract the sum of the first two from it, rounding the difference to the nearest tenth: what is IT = -11.8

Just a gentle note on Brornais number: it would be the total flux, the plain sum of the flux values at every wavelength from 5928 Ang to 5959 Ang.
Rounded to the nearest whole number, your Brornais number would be 291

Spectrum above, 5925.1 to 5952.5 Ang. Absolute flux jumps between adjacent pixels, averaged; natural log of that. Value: -3.79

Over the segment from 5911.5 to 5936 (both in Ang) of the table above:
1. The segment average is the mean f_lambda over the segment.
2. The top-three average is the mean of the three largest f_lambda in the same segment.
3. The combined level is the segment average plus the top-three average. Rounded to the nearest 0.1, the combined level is 25.4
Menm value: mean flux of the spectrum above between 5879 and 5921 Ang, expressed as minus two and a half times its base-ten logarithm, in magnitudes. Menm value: -2.68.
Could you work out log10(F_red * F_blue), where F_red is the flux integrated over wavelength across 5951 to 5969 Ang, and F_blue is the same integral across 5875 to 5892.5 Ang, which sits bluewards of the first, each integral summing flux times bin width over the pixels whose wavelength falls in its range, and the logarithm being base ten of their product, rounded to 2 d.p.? 4.66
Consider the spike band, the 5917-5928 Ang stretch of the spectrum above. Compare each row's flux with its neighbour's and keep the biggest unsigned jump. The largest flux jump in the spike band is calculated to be 0.08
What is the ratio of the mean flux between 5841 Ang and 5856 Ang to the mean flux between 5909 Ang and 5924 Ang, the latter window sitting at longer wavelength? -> 1.03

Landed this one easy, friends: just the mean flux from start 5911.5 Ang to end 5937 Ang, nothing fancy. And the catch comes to 12.6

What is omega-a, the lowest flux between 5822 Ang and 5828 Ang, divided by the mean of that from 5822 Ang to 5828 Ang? 0.989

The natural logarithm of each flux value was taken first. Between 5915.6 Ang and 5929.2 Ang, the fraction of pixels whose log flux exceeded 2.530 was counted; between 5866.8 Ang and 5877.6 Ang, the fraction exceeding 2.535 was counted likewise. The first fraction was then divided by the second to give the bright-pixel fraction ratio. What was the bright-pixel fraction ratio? 0.80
